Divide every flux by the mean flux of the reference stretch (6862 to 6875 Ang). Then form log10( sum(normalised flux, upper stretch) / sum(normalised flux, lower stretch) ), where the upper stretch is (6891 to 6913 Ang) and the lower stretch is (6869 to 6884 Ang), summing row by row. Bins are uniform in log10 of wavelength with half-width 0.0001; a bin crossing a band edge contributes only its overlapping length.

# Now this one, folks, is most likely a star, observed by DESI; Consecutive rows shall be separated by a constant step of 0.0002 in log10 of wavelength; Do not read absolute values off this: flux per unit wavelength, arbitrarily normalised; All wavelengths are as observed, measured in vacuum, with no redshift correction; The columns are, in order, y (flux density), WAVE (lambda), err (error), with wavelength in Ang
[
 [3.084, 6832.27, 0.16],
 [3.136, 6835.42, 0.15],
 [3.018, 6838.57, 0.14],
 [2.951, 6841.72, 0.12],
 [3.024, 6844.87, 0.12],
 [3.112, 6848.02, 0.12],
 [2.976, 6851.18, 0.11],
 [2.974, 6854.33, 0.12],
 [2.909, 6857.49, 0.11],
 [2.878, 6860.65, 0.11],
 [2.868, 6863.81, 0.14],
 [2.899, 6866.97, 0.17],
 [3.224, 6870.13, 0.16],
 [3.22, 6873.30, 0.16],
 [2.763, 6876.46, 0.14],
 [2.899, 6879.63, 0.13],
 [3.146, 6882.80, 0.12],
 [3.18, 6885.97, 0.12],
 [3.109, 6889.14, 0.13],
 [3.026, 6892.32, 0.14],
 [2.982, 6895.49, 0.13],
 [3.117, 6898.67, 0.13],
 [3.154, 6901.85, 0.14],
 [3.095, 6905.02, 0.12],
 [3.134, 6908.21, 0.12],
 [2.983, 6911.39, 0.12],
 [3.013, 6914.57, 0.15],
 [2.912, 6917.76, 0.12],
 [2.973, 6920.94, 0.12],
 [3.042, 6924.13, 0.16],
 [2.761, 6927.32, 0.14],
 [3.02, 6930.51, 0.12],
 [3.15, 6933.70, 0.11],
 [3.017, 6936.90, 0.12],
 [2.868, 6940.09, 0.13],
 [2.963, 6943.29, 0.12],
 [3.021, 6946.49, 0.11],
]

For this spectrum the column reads 0.15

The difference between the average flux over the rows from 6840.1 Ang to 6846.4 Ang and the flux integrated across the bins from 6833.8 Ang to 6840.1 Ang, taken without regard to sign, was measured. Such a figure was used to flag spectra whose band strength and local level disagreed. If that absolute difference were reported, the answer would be 16.4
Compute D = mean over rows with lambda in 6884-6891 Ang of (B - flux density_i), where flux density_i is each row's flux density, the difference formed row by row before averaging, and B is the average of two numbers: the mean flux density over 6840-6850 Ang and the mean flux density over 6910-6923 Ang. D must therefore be -0.14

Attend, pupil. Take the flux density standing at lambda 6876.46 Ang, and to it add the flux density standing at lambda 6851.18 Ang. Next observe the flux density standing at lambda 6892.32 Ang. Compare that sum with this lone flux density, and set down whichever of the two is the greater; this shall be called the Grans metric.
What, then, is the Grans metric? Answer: 5.74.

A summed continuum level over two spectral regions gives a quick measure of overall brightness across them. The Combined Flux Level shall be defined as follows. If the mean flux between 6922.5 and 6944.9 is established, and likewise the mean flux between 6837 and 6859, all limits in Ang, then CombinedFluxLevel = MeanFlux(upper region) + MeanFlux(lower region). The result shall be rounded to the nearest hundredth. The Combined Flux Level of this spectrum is 5.97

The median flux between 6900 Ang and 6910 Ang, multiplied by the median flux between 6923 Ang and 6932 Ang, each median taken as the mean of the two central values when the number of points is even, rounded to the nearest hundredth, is 9.46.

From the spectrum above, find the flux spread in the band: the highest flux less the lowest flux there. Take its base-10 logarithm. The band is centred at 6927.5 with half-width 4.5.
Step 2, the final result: -0.55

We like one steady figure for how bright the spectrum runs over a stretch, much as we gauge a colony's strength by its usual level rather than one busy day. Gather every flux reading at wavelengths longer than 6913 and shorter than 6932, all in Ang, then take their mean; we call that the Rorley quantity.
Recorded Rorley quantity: 2.95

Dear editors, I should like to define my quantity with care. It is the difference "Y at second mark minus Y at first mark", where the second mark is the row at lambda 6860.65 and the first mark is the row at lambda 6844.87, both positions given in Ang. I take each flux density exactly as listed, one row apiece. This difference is -0.15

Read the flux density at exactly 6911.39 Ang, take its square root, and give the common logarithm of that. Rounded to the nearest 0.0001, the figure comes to 0.2373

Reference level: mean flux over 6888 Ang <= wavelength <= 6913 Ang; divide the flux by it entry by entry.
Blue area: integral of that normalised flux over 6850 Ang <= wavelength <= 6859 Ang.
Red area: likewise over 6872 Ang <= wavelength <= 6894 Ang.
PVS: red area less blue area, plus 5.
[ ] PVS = 18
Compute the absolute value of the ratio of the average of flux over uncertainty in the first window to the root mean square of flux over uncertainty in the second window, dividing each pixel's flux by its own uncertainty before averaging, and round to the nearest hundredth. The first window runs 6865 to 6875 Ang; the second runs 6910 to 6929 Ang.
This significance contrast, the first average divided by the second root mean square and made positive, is 0.86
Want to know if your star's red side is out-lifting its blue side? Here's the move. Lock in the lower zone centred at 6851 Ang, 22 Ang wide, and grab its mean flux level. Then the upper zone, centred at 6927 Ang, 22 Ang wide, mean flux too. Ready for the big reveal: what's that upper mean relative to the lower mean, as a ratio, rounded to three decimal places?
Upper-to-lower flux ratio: 1.002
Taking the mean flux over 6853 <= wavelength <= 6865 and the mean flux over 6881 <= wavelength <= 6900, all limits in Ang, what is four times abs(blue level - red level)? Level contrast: 0.74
